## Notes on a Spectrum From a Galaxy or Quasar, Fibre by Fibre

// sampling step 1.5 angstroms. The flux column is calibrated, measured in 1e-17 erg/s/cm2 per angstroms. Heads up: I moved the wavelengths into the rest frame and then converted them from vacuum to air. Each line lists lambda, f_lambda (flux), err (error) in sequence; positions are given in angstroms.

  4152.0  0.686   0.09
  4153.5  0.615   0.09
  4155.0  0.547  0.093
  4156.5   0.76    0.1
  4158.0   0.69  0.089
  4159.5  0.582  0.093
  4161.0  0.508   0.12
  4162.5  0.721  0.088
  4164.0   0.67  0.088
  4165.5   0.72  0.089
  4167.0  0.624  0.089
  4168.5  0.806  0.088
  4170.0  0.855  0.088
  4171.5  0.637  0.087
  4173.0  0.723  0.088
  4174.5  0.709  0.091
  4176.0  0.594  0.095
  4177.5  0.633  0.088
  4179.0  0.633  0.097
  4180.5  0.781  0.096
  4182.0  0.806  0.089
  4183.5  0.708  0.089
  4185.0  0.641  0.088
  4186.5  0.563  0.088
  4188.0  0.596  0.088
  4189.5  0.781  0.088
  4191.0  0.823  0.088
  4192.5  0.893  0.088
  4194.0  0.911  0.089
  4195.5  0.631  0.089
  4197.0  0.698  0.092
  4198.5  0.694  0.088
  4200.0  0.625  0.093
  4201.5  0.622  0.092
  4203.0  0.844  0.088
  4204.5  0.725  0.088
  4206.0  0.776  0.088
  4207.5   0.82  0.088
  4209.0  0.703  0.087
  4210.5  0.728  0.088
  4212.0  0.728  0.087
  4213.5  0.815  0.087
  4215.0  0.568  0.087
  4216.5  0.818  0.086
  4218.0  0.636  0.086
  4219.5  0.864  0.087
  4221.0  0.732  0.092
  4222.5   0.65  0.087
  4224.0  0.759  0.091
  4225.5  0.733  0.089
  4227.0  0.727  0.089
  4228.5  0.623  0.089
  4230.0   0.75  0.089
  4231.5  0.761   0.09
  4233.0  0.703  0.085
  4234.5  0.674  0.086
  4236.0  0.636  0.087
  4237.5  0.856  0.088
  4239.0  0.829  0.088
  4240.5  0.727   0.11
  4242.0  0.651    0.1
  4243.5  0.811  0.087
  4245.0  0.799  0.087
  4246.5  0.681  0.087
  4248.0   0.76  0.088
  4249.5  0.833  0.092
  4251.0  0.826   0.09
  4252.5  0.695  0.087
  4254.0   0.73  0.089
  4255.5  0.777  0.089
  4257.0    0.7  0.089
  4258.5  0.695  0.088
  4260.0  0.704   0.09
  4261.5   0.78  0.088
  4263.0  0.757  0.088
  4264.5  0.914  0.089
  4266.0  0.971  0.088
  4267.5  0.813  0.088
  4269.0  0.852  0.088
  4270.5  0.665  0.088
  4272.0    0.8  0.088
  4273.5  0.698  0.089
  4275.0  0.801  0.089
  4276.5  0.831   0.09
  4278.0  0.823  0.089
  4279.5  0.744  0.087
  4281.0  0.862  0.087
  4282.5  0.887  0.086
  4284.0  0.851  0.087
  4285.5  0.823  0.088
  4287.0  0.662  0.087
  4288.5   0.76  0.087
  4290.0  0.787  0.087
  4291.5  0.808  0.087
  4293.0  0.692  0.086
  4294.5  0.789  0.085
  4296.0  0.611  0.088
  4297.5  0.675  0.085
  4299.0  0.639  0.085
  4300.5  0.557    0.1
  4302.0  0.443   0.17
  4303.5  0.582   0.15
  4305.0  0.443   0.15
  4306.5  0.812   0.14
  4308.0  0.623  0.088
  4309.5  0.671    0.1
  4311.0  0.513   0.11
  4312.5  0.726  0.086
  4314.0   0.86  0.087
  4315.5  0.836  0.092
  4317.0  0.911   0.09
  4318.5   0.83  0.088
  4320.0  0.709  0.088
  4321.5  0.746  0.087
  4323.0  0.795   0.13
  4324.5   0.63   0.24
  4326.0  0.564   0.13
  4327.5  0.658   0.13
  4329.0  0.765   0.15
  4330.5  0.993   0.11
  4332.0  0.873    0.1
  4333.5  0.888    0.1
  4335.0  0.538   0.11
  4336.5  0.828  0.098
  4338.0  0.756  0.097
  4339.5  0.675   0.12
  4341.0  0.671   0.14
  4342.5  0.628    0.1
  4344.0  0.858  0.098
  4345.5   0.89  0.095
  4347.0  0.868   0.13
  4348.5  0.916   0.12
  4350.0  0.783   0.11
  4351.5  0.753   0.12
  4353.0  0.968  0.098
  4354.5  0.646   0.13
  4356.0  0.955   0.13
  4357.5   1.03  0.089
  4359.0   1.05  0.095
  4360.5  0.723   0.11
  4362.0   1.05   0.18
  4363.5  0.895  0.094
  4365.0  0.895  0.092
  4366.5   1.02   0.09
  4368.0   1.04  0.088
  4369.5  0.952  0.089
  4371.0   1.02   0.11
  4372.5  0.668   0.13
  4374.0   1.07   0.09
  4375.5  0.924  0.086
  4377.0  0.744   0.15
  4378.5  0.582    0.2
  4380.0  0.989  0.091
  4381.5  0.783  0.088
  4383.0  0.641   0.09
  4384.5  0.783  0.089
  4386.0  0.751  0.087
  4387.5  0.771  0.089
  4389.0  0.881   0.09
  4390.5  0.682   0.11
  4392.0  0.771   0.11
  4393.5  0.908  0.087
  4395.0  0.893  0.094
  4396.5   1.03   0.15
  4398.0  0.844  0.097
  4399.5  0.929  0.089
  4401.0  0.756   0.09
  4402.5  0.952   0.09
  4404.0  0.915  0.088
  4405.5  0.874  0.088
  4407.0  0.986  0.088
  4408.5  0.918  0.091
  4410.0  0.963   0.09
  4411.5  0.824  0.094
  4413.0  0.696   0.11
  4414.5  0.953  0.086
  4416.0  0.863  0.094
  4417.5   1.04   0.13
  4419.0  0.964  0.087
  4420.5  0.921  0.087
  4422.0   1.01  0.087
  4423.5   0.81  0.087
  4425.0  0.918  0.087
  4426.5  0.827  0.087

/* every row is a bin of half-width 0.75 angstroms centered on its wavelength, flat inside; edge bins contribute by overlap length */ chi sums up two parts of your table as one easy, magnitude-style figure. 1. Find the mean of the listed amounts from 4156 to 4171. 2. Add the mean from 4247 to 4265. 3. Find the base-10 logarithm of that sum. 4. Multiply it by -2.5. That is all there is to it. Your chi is -0.41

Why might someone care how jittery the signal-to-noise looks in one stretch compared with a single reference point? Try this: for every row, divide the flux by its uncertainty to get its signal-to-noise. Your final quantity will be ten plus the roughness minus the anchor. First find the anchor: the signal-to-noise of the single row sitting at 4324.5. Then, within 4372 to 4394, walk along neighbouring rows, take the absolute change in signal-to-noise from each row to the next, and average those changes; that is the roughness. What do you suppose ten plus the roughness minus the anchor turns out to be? 10.11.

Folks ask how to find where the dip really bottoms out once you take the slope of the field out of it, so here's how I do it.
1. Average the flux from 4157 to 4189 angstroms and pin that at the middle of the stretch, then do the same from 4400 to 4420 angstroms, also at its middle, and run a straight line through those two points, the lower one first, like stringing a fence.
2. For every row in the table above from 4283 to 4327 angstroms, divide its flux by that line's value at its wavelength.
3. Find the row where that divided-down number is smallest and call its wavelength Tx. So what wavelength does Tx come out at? 4305.0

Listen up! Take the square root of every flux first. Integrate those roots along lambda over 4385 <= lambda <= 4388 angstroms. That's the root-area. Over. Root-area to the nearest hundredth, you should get 2.62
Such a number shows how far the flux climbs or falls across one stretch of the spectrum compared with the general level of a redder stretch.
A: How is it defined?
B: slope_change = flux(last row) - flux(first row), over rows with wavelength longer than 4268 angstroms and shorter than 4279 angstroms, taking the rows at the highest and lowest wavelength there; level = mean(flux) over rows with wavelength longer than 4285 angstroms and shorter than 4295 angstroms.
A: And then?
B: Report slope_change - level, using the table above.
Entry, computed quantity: -0.79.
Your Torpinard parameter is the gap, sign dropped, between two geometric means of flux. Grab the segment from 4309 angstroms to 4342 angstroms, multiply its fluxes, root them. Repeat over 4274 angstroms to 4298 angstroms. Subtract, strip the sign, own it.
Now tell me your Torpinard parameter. 0.03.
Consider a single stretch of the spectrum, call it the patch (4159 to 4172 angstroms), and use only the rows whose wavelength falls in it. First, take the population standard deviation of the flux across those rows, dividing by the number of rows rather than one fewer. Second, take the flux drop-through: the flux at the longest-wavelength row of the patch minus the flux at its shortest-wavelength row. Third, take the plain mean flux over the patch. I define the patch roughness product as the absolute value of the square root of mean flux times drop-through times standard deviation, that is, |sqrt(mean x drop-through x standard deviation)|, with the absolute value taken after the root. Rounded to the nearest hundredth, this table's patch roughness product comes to 0.06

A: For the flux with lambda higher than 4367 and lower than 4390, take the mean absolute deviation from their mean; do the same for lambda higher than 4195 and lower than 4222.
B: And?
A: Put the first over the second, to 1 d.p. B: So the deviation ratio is 2.0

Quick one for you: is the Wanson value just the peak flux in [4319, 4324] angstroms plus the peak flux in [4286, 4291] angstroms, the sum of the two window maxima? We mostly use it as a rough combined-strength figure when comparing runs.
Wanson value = 1.58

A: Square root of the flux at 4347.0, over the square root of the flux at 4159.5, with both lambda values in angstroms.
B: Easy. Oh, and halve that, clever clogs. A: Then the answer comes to 0.61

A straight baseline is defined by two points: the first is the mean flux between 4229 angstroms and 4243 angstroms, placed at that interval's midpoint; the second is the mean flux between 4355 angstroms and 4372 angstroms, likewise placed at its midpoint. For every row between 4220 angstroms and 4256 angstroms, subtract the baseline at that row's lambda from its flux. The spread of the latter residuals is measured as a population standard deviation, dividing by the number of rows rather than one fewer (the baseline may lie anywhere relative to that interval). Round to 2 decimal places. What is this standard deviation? 0.06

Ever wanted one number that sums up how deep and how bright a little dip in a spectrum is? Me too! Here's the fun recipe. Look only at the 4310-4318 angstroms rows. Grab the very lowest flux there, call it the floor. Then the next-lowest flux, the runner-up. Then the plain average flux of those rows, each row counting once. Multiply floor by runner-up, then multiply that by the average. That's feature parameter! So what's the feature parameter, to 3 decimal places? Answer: 0.286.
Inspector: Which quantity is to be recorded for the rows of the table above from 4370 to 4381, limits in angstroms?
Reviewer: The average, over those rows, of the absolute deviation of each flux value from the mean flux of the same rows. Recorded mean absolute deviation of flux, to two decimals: 0.16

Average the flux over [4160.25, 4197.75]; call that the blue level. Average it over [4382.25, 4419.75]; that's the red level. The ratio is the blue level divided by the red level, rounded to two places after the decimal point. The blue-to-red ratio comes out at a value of 0.82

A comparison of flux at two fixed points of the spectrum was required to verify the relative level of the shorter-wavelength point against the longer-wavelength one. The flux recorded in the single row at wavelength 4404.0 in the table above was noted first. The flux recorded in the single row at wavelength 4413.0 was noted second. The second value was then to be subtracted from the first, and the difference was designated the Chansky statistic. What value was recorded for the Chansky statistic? 0.219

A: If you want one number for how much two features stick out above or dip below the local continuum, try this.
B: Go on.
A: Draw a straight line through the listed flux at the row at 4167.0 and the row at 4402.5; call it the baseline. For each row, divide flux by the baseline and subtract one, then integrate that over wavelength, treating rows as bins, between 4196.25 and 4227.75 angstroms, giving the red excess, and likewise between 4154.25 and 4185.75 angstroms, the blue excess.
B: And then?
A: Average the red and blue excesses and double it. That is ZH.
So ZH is 4.6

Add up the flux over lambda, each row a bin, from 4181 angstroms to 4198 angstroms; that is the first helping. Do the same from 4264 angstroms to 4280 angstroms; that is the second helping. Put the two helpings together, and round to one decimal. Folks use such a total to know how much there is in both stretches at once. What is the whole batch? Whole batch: 25.4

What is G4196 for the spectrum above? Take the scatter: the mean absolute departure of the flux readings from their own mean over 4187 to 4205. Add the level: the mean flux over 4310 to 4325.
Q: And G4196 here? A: 0.85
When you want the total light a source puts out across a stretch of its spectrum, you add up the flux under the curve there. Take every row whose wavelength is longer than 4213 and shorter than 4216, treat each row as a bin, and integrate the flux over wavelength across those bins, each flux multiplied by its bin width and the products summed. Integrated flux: 2.1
